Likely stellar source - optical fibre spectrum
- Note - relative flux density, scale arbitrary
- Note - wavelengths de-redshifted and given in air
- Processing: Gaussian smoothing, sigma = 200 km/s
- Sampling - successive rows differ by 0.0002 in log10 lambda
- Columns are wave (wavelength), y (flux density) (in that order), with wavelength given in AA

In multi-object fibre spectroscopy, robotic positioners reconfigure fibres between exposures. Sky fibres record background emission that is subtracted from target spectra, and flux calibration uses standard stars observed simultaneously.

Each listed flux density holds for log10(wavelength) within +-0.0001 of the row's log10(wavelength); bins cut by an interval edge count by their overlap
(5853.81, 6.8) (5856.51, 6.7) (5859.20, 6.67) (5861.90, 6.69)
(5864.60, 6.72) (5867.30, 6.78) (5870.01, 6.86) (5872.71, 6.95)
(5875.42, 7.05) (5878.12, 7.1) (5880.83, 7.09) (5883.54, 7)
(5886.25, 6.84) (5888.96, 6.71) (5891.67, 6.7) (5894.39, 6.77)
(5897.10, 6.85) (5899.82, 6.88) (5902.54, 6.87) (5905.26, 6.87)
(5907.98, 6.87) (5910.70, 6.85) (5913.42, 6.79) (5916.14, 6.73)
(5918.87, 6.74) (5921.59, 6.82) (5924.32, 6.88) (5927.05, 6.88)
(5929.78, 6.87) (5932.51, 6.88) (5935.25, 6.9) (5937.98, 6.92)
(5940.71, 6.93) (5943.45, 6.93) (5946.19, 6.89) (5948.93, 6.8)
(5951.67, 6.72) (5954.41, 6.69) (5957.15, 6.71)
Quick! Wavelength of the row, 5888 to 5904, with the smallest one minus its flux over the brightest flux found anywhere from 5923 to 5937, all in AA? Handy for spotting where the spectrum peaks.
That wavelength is 5899.82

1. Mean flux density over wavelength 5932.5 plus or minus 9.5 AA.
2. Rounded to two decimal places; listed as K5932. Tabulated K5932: 6.89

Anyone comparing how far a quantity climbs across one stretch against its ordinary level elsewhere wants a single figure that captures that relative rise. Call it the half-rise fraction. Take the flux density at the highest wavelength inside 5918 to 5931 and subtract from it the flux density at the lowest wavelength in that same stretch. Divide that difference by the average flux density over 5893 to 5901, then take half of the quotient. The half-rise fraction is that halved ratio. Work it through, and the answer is 0.010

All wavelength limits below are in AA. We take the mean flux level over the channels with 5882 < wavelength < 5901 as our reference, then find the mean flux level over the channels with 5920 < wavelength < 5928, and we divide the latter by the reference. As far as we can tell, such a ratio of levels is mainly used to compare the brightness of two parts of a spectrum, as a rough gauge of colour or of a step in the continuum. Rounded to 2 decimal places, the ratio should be 1.01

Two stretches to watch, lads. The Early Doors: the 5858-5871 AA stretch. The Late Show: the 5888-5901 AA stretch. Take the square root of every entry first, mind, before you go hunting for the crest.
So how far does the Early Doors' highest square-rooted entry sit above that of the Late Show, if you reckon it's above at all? 0.00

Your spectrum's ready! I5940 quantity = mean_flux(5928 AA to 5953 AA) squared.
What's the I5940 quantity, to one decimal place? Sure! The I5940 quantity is 47.2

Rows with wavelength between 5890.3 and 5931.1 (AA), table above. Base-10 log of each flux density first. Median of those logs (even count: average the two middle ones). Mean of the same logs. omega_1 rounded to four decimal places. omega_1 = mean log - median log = -0.0016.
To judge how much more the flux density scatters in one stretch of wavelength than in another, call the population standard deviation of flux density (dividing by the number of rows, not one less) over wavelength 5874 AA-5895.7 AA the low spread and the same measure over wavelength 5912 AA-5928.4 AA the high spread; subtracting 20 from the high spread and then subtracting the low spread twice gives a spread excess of -20.26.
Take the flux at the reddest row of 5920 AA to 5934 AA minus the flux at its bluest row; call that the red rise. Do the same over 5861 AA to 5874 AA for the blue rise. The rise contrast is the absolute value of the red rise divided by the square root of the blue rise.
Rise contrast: 0.12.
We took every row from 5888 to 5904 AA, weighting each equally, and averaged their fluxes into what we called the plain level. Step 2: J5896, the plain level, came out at 6.80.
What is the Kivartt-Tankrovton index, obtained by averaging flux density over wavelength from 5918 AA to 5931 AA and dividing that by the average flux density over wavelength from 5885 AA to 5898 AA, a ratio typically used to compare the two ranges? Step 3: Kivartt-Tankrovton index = 1.01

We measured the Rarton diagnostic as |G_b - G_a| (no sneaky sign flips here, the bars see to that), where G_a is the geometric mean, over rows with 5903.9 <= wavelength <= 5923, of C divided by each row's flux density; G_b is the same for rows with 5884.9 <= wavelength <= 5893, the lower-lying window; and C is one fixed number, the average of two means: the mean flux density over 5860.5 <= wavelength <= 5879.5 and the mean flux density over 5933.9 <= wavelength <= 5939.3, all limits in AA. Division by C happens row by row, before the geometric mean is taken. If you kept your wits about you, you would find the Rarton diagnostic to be 0.009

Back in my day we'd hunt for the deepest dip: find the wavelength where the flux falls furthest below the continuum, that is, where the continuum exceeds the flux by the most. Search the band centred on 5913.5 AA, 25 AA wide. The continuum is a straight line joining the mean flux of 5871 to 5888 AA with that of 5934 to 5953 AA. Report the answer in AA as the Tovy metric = 5916.14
